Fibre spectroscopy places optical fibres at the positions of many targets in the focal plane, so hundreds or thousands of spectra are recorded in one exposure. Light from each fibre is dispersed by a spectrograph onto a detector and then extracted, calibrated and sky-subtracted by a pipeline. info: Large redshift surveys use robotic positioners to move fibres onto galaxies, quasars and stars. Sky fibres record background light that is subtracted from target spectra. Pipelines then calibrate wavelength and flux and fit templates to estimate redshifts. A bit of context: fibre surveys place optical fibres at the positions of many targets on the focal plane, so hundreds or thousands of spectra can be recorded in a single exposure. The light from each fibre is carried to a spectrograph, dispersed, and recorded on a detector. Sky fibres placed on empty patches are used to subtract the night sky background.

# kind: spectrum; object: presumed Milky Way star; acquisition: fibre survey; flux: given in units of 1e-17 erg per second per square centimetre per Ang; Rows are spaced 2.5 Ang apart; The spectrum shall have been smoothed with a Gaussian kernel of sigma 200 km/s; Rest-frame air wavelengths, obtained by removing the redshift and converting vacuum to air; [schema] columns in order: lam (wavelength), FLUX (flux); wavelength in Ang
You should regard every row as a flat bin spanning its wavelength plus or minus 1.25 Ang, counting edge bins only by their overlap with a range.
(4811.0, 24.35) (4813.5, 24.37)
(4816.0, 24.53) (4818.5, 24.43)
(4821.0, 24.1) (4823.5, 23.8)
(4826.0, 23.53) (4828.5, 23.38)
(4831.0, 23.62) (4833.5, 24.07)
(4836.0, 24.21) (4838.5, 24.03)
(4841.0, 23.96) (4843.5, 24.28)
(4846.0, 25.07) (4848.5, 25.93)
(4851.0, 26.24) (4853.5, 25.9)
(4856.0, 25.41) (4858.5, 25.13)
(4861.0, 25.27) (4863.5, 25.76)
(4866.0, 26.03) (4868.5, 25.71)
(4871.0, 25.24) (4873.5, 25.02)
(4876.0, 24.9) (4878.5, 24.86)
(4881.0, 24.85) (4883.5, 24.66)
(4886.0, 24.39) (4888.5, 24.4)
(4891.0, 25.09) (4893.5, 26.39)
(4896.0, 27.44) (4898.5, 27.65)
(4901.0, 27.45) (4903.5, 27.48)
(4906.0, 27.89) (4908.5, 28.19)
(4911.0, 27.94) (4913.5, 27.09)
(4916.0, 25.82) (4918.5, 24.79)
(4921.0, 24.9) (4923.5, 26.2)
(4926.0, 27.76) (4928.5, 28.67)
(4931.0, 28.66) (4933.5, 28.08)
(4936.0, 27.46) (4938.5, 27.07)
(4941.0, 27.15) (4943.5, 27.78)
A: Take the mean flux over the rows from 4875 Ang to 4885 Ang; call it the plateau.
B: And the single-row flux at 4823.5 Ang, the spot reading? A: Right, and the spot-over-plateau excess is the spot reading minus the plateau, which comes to -1.0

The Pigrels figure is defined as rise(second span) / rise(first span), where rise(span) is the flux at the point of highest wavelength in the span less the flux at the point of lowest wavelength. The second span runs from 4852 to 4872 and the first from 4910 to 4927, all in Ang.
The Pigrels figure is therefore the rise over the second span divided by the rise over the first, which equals 3.7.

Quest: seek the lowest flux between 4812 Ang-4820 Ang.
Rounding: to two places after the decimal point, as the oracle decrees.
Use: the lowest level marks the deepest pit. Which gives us 24.37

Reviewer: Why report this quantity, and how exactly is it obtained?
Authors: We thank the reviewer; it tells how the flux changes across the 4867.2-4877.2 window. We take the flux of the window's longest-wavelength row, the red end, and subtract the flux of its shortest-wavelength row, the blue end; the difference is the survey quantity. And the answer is -0.8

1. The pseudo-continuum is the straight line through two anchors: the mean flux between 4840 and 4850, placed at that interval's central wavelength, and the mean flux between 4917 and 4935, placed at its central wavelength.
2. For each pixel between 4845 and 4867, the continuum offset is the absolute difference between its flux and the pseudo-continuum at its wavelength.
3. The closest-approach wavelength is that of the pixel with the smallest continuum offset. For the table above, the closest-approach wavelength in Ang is 4861.0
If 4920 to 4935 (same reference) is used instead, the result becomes 4923.5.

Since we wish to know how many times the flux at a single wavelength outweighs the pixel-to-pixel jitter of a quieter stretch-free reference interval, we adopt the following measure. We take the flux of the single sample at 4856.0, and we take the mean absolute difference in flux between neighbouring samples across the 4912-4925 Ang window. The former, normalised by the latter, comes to 27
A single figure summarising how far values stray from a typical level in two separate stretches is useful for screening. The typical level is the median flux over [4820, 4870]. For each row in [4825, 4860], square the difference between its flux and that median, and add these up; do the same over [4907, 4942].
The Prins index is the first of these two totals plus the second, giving 117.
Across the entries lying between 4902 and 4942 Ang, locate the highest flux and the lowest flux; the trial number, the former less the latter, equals 3.9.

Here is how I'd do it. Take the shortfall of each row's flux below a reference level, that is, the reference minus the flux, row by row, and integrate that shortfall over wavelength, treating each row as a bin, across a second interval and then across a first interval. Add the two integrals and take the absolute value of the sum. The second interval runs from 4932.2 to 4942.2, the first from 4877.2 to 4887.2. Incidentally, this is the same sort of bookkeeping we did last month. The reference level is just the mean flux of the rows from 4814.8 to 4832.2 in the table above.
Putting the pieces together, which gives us 43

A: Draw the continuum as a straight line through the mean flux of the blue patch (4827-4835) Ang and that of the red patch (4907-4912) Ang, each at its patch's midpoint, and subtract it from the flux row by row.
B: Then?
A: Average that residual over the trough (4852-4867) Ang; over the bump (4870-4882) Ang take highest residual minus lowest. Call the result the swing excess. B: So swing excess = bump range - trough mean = 0.6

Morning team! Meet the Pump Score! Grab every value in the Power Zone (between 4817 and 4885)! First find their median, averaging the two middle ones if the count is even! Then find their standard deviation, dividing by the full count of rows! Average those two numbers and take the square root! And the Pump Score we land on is 3.58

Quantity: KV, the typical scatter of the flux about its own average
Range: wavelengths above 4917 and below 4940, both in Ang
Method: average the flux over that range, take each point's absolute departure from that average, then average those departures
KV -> 1.2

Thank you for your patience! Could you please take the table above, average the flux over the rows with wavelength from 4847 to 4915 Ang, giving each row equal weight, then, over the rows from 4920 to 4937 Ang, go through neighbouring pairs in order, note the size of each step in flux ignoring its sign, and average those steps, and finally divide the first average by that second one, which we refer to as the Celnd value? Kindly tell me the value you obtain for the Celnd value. 31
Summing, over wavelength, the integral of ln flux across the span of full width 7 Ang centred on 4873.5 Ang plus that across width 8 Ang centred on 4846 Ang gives 48.3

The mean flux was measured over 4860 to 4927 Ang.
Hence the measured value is 26.0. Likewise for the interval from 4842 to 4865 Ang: 25.4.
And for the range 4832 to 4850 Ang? 24.5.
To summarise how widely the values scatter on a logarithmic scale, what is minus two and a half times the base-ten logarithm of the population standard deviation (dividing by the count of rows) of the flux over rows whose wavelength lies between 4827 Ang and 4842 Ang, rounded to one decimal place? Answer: 1.4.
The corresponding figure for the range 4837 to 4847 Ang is 0.9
